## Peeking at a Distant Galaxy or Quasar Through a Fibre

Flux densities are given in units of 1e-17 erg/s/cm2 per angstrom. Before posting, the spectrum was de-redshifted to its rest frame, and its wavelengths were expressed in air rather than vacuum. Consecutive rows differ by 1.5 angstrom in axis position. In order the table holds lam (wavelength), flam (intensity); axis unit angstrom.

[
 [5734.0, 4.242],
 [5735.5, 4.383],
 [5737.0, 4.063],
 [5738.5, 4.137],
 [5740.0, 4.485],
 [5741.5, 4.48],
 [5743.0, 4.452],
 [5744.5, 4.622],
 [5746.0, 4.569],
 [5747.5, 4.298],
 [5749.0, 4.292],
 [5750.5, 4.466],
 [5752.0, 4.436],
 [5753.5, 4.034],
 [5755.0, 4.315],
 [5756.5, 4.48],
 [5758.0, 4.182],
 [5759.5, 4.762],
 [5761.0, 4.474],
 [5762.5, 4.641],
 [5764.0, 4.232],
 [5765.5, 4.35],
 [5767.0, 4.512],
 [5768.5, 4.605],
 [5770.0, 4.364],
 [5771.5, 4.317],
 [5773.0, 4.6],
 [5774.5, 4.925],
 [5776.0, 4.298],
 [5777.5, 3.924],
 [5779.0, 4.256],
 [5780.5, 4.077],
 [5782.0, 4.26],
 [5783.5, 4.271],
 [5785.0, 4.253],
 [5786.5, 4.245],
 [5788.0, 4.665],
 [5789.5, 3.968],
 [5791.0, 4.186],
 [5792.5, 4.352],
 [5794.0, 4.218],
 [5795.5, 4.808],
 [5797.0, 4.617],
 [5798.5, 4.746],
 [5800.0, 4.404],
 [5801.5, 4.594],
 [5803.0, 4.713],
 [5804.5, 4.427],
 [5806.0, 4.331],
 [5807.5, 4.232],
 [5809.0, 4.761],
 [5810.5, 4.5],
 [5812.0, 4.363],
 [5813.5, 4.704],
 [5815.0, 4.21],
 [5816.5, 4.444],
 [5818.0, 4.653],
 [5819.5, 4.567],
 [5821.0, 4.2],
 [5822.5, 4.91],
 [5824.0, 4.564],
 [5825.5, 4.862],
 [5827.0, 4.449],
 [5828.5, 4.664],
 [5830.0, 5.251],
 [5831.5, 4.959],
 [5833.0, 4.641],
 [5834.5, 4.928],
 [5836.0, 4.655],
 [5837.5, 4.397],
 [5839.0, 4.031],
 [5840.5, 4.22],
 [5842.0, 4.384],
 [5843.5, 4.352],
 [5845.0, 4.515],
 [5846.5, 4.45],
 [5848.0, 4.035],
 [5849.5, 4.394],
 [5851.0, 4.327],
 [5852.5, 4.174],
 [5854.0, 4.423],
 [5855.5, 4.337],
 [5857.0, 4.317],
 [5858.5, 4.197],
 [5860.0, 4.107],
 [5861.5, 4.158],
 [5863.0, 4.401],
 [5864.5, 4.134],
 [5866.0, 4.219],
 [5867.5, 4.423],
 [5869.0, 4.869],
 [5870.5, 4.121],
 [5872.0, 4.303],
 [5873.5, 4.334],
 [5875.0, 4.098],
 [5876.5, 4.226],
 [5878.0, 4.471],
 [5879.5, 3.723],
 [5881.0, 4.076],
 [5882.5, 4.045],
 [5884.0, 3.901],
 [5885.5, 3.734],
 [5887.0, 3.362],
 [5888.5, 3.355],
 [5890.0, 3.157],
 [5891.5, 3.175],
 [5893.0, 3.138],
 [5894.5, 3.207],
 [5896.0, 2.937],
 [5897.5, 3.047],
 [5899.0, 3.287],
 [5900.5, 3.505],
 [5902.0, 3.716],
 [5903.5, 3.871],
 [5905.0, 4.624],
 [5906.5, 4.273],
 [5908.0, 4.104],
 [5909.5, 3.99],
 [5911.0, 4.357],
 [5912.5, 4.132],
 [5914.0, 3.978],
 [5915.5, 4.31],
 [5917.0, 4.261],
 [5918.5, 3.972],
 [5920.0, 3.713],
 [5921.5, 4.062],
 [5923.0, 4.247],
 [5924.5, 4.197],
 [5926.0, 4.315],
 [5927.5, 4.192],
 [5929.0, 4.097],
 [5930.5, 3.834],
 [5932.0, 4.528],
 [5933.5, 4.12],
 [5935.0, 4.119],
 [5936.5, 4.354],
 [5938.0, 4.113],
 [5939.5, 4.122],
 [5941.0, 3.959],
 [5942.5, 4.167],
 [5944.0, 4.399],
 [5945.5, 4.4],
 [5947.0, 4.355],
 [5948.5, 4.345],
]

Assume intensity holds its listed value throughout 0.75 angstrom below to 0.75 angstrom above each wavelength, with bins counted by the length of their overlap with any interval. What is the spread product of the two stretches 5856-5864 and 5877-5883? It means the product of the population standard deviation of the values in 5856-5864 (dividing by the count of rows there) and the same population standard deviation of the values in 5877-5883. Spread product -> 0.029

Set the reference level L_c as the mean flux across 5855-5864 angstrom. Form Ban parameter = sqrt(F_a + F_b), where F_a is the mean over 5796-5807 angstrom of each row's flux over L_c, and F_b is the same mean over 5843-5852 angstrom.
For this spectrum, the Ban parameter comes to 1.45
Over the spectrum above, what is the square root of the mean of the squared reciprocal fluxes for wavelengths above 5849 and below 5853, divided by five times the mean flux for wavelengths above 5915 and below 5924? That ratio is 0.0114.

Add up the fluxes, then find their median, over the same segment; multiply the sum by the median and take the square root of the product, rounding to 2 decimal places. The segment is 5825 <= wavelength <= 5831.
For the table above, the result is 9.57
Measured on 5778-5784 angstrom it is 8.47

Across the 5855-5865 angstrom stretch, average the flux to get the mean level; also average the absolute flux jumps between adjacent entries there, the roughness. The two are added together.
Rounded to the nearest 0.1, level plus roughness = 4.4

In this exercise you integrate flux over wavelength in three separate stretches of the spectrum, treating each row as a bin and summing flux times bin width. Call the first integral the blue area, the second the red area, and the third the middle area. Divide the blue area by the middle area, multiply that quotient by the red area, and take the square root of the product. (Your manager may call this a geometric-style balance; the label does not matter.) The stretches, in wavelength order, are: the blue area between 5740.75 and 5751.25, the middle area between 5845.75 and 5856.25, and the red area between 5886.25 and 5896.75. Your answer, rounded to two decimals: 5.89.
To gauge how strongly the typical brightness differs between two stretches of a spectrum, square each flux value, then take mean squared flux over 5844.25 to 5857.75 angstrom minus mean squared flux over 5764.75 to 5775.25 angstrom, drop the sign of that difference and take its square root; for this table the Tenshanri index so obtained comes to 1.3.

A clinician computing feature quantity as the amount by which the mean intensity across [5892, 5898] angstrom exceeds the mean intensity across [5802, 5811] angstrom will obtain -1.41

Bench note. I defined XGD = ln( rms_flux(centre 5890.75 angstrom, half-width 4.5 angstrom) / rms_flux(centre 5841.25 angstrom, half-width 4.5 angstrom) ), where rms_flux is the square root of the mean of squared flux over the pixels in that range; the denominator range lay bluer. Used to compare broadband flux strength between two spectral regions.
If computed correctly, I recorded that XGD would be -0.29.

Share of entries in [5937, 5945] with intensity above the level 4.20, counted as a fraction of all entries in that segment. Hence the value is 0.20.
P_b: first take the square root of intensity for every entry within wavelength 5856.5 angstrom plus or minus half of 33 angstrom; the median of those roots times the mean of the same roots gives 4.32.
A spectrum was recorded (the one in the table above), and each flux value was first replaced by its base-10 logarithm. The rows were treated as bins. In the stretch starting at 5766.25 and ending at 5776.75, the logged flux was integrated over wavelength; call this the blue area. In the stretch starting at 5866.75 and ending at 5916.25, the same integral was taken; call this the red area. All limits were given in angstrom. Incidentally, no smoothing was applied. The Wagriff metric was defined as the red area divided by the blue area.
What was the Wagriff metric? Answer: 4.21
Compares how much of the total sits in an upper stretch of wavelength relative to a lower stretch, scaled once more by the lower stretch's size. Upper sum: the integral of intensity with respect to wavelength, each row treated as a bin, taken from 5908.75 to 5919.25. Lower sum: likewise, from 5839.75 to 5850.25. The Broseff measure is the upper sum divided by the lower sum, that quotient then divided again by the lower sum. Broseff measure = 0.0210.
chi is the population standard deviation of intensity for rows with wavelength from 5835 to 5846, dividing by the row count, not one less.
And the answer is 0.185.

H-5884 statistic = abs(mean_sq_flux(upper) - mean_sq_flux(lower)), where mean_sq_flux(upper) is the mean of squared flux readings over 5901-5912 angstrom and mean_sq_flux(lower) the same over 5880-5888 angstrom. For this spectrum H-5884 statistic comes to 2.5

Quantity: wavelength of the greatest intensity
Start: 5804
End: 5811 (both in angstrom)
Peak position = 5809.0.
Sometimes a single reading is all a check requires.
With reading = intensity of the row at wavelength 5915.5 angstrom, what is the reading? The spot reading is 4.31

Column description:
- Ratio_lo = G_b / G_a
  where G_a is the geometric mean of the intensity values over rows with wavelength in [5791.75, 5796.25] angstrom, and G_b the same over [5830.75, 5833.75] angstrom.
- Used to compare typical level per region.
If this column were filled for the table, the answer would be 1.08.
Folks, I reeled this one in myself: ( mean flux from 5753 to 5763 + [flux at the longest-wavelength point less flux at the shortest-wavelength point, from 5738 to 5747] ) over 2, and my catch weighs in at 2.42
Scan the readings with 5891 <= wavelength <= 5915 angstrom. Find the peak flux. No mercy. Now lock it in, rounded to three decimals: 4.624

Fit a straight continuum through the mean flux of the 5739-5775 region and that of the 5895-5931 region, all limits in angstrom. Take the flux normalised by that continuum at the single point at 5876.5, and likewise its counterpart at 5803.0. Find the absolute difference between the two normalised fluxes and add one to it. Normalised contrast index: 1.06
